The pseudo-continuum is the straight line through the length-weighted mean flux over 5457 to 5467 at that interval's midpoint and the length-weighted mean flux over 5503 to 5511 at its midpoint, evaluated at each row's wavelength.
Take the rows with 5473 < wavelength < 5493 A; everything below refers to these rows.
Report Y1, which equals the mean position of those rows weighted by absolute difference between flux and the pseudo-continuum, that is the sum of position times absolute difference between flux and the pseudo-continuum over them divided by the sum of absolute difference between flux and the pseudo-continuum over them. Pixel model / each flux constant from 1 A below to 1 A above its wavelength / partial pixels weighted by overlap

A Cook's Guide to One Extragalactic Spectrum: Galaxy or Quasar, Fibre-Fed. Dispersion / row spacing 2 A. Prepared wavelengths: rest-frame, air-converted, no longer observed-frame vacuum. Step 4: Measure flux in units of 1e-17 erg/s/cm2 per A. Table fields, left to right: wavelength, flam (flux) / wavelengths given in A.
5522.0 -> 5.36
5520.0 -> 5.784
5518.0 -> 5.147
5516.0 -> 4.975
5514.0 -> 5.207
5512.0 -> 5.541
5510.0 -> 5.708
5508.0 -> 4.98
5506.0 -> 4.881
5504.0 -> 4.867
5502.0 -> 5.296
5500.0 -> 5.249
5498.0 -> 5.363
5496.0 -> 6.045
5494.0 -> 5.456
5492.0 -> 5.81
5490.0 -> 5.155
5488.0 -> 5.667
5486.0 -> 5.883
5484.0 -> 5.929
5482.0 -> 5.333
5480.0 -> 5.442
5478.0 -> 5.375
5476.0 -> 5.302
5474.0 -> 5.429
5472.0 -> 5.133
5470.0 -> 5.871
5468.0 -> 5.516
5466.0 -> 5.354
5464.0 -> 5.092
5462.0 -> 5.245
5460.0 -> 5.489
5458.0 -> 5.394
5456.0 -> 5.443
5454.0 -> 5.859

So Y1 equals 5485.4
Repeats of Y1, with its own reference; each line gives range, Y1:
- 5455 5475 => 5467.0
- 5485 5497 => 5491.4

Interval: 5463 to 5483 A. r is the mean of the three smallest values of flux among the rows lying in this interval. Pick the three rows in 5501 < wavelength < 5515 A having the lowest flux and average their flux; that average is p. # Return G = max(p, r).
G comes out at 5.18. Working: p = 4.91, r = 5.18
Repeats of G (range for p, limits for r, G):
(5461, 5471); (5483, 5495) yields 5.43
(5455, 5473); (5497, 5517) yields 5.16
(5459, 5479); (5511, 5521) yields 5.16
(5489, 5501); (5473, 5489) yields 5.34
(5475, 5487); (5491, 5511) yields 5.34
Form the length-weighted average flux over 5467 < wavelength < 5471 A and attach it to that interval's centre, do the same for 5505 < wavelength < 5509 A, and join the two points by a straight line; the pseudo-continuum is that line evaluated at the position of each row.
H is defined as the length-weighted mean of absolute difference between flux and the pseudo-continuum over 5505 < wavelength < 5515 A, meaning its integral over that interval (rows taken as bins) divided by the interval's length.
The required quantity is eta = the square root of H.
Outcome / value 0.65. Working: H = 0.42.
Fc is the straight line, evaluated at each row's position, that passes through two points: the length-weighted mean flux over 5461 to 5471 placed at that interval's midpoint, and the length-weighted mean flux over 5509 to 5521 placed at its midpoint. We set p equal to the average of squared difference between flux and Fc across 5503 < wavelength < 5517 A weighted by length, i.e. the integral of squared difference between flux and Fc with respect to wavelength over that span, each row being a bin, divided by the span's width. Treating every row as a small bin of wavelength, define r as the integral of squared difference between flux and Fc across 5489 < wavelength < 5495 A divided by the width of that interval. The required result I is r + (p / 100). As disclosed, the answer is 0.078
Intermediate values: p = 0.150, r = 0.08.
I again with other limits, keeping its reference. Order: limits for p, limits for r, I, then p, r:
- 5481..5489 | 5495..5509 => 0.169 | 0.143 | 0.17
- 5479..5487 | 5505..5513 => 0.141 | 0.126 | 0.14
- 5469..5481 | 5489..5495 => 0.077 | 0.050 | 0.08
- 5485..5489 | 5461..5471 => 0.073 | 0.148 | 0.07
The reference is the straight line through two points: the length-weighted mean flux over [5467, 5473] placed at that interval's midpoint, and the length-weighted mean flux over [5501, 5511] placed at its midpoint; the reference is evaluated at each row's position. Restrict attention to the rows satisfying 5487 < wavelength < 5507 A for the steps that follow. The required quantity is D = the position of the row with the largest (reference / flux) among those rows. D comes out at 5504.0 A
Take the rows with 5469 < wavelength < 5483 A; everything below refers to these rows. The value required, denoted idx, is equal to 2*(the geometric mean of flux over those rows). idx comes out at 10.8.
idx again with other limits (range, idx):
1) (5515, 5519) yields 10.1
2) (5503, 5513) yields 10.4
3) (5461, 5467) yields 10.5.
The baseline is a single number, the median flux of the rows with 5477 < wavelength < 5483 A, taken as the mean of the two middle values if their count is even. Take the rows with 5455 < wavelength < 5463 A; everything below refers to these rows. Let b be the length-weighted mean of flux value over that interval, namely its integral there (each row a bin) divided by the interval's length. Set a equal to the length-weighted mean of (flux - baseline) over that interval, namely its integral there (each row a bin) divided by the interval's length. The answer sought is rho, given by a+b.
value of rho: 5.41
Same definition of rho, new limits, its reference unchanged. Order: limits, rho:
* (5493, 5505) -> 5.38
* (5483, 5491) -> 5.94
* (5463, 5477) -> 5.40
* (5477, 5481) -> 5.44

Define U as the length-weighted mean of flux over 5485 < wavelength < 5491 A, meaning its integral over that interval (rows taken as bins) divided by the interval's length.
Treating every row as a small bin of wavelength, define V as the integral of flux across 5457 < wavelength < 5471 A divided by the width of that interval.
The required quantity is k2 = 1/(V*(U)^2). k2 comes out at 0.0059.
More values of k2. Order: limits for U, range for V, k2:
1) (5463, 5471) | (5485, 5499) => 0.0060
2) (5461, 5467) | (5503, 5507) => 0.0075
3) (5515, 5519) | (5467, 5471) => 0.0069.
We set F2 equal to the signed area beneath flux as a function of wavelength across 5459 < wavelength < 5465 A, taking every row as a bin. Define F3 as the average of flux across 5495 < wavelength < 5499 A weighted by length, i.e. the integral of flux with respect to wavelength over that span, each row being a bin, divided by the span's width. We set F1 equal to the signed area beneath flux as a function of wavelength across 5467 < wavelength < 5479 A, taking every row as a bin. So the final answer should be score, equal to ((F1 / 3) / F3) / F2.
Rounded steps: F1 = 65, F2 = 32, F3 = 5.70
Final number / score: 0.12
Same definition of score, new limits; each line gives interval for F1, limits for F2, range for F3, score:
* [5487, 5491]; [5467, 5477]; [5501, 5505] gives 0.03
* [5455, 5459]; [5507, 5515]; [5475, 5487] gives 0.03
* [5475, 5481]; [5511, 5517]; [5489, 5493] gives 0.06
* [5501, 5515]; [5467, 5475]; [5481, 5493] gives 0.10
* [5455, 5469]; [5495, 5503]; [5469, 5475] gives 0.10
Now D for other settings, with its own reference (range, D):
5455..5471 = 5464.0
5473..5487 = 5476.0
